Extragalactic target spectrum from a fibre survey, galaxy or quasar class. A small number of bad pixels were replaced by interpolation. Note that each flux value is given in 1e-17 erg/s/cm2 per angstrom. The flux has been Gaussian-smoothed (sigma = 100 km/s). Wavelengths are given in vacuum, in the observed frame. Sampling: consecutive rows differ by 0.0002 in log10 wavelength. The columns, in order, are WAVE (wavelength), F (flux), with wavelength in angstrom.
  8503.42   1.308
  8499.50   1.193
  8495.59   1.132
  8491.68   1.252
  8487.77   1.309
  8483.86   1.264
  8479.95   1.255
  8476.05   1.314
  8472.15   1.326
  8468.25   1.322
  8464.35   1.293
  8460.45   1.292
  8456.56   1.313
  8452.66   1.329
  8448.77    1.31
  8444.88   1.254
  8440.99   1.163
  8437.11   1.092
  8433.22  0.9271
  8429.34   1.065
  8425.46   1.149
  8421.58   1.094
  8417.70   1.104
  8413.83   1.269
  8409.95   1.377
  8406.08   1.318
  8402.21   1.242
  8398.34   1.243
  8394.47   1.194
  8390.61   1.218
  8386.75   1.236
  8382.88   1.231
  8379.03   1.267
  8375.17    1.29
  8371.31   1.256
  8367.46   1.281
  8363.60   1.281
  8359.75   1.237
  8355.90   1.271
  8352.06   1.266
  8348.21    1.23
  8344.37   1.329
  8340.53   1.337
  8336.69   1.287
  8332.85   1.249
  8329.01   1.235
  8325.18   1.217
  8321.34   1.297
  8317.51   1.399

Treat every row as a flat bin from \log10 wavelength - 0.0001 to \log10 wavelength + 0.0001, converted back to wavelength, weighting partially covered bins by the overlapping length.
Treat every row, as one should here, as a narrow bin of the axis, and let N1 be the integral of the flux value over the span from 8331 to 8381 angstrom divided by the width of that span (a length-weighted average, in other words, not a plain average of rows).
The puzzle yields 1.28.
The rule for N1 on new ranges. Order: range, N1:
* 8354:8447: 1.21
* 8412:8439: 1.10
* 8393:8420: 1.25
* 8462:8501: 1.27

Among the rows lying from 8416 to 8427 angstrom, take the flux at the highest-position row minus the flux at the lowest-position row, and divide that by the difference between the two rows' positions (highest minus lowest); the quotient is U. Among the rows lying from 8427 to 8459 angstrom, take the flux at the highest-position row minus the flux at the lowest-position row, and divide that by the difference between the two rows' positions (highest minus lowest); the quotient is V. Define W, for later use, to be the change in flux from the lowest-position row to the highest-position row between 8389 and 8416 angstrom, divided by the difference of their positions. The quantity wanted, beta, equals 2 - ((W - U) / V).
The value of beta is 2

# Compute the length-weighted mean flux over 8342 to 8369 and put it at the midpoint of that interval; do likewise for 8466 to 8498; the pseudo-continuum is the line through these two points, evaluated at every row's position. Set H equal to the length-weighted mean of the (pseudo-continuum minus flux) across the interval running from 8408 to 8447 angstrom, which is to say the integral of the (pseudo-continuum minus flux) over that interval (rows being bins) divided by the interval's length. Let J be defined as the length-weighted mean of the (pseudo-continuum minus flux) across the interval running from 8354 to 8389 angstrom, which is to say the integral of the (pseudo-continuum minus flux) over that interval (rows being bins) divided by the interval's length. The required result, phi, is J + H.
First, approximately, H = 0.12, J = 0.011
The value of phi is 0.13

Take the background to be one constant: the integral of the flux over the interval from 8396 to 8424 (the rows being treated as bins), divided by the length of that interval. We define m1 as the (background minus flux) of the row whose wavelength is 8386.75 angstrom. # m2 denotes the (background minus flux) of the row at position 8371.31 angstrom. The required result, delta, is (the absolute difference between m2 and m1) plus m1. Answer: 0.02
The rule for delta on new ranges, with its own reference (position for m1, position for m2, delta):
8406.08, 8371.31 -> -0.02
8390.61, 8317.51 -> 0.20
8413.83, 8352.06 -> -0.03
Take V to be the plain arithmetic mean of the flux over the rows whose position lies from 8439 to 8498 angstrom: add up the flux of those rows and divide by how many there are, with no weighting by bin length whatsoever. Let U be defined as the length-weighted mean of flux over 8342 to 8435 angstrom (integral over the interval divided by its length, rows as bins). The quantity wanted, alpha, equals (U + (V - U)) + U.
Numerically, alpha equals 2.500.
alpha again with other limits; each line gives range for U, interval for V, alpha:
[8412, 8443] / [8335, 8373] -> 2.385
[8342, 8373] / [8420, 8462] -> 2.451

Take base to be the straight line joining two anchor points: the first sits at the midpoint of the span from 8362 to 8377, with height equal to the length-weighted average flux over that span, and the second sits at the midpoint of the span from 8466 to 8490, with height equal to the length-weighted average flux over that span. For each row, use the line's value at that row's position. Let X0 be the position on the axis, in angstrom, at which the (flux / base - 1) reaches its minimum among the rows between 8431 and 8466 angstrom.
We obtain 8433.22 angstrom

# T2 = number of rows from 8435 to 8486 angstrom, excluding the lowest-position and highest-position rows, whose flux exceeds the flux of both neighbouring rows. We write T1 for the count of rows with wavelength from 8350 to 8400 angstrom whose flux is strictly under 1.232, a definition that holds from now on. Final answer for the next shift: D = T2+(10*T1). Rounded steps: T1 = 3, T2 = 2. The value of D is 32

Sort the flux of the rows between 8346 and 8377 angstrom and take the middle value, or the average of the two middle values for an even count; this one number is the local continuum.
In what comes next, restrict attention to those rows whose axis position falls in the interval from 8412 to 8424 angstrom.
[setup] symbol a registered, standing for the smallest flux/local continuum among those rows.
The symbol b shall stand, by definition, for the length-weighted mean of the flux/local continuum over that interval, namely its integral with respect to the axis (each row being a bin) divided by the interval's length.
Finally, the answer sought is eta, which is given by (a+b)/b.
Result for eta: 1.95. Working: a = 0.86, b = 0.91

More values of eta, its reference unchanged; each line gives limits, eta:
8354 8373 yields 1.98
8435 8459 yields 1.88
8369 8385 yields 1.98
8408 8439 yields 1.82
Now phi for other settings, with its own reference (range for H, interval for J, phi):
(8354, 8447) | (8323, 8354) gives 0.06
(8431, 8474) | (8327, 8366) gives 0.03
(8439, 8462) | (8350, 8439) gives 0.05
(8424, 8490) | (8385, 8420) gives 0.06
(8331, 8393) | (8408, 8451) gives 0.11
